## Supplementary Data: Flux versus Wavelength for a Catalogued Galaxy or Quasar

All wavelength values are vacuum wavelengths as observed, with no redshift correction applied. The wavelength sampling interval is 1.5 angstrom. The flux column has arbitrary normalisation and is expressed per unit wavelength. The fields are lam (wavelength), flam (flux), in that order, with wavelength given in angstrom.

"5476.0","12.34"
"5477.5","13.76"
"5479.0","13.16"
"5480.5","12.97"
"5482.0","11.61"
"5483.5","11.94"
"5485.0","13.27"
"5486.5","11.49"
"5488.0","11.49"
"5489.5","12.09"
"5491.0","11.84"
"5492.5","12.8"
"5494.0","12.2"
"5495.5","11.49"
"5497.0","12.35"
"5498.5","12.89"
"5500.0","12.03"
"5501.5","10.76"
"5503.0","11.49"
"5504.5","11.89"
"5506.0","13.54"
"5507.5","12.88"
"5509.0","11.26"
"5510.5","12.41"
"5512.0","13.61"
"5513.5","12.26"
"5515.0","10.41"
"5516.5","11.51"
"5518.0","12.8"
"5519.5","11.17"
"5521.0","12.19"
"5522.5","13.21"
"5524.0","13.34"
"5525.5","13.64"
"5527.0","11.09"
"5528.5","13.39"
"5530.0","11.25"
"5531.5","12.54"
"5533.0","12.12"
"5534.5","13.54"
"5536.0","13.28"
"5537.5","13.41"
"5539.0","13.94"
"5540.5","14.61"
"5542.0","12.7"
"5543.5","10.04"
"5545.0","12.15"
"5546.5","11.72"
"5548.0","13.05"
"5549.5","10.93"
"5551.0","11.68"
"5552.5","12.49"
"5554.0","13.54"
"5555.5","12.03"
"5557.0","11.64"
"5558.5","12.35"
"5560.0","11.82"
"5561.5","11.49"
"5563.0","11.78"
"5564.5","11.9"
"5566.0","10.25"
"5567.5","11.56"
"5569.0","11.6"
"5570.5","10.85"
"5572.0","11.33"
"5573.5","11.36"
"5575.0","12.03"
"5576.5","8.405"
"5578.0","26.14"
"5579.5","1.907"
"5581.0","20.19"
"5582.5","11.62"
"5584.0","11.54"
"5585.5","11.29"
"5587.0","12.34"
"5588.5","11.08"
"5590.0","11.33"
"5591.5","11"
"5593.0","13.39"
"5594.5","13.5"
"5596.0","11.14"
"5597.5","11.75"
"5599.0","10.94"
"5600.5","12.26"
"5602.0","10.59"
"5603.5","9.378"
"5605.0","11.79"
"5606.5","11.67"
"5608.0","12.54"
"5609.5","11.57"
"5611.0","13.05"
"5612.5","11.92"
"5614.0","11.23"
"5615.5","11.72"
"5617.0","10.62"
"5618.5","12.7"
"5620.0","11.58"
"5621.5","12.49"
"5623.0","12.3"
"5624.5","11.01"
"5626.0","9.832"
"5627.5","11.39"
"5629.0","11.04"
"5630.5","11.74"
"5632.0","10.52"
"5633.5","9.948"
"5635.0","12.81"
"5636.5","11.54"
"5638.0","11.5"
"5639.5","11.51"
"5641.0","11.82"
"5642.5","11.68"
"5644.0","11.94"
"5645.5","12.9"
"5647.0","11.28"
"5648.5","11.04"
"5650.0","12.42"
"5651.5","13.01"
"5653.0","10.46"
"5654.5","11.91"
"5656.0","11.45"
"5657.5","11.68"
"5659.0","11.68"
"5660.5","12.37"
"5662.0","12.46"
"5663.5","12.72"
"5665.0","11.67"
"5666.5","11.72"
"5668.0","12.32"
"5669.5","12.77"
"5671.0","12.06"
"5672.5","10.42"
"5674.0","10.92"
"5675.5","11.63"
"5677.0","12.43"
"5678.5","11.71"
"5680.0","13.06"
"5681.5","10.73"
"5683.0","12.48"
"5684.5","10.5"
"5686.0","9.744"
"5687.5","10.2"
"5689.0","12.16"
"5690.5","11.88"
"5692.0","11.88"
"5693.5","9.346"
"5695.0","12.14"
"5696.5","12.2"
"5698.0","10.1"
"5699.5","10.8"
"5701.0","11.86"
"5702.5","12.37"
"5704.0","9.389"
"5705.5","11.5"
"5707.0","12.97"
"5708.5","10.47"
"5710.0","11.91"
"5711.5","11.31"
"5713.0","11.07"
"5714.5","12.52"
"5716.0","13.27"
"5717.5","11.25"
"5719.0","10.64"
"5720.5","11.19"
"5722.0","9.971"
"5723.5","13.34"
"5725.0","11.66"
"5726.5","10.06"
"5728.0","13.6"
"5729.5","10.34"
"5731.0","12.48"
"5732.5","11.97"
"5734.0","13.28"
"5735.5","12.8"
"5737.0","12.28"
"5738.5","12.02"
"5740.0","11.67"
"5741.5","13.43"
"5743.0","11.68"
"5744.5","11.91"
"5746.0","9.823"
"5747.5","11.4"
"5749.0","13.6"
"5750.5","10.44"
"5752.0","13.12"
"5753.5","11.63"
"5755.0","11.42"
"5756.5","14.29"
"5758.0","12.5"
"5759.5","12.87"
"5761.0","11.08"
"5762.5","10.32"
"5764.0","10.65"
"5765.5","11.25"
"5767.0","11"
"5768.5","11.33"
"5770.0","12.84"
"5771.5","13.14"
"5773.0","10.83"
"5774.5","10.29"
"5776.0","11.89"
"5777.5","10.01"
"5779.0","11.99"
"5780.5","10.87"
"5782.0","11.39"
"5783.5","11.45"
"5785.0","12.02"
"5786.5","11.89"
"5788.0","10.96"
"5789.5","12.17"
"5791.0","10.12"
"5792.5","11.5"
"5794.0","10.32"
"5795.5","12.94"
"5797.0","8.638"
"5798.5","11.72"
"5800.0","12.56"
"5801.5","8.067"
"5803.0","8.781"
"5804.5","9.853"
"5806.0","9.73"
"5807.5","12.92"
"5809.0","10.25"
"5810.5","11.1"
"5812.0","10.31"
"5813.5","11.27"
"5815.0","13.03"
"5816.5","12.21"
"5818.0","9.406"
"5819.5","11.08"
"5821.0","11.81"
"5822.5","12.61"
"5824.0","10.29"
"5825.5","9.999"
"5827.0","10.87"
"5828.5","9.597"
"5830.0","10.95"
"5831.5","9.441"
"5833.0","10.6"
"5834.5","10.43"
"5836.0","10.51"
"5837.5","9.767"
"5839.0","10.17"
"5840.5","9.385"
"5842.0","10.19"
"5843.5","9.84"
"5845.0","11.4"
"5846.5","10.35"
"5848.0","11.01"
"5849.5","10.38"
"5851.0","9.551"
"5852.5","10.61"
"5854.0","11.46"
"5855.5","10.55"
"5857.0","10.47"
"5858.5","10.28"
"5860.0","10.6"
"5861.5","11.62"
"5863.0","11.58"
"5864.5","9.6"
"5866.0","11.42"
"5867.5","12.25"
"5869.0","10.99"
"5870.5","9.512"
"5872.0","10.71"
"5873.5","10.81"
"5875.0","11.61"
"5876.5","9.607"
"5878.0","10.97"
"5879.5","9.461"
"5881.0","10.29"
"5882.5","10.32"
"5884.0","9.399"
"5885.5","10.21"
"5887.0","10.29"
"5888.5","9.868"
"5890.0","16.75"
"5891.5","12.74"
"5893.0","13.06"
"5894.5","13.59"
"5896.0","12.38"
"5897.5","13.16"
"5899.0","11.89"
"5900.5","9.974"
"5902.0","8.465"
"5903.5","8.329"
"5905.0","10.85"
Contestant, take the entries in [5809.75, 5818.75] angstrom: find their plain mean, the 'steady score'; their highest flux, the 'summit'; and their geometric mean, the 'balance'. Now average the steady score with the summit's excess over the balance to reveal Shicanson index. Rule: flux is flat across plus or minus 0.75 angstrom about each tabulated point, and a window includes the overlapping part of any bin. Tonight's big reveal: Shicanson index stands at 6.55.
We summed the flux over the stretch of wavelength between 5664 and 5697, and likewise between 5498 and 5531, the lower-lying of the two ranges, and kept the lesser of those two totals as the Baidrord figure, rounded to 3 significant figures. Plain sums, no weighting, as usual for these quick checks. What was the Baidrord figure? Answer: 254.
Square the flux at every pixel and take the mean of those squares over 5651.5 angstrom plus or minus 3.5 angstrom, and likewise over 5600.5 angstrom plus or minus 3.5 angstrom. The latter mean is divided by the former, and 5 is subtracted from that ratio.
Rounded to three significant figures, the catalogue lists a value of -4.13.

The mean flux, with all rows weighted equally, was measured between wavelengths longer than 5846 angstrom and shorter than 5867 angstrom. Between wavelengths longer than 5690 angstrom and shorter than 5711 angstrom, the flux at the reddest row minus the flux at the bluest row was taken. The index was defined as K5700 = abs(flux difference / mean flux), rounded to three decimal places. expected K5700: 0.003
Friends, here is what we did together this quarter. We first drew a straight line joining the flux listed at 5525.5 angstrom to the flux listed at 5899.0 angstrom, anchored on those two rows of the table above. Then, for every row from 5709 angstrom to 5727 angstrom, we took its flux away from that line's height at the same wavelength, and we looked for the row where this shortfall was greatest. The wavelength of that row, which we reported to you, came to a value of 5722.0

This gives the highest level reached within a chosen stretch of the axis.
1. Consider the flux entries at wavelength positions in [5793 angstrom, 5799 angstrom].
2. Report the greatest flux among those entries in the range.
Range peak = 12.94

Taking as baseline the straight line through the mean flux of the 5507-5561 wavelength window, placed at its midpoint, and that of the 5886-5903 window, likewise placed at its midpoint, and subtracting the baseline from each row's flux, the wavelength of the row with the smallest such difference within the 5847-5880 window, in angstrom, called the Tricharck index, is 5879.5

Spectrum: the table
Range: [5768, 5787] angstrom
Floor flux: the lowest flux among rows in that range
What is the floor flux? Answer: 10.01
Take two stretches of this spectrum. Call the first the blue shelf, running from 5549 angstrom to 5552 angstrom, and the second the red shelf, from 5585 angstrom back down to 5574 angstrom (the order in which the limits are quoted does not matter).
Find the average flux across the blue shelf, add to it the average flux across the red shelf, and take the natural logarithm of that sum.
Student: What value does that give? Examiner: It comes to 3.20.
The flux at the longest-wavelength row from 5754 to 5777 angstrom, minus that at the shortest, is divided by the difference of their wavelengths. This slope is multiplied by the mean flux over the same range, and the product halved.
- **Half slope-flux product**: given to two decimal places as 0.13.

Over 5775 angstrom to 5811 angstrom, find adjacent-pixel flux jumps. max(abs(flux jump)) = 4.5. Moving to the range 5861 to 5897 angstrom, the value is 6.9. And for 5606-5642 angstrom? 2.9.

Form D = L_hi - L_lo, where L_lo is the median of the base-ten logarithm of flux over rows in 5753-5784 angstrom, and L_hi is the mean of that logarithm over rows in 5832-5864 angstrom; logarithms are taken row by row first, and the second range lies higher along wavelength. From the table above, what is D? -0.04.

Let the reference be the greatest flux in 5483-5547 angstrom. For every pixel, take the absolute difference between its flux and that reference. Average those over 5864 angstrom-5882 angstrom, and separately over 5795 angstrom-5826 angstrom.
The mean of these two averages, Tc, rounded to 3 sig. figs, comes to 3.87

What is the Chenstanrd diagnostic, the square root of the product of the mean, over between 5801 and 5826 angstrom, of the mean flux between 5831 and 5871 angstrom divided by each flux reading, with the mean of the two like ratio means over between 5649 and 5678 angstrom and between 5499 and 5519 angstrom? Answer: 0.94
